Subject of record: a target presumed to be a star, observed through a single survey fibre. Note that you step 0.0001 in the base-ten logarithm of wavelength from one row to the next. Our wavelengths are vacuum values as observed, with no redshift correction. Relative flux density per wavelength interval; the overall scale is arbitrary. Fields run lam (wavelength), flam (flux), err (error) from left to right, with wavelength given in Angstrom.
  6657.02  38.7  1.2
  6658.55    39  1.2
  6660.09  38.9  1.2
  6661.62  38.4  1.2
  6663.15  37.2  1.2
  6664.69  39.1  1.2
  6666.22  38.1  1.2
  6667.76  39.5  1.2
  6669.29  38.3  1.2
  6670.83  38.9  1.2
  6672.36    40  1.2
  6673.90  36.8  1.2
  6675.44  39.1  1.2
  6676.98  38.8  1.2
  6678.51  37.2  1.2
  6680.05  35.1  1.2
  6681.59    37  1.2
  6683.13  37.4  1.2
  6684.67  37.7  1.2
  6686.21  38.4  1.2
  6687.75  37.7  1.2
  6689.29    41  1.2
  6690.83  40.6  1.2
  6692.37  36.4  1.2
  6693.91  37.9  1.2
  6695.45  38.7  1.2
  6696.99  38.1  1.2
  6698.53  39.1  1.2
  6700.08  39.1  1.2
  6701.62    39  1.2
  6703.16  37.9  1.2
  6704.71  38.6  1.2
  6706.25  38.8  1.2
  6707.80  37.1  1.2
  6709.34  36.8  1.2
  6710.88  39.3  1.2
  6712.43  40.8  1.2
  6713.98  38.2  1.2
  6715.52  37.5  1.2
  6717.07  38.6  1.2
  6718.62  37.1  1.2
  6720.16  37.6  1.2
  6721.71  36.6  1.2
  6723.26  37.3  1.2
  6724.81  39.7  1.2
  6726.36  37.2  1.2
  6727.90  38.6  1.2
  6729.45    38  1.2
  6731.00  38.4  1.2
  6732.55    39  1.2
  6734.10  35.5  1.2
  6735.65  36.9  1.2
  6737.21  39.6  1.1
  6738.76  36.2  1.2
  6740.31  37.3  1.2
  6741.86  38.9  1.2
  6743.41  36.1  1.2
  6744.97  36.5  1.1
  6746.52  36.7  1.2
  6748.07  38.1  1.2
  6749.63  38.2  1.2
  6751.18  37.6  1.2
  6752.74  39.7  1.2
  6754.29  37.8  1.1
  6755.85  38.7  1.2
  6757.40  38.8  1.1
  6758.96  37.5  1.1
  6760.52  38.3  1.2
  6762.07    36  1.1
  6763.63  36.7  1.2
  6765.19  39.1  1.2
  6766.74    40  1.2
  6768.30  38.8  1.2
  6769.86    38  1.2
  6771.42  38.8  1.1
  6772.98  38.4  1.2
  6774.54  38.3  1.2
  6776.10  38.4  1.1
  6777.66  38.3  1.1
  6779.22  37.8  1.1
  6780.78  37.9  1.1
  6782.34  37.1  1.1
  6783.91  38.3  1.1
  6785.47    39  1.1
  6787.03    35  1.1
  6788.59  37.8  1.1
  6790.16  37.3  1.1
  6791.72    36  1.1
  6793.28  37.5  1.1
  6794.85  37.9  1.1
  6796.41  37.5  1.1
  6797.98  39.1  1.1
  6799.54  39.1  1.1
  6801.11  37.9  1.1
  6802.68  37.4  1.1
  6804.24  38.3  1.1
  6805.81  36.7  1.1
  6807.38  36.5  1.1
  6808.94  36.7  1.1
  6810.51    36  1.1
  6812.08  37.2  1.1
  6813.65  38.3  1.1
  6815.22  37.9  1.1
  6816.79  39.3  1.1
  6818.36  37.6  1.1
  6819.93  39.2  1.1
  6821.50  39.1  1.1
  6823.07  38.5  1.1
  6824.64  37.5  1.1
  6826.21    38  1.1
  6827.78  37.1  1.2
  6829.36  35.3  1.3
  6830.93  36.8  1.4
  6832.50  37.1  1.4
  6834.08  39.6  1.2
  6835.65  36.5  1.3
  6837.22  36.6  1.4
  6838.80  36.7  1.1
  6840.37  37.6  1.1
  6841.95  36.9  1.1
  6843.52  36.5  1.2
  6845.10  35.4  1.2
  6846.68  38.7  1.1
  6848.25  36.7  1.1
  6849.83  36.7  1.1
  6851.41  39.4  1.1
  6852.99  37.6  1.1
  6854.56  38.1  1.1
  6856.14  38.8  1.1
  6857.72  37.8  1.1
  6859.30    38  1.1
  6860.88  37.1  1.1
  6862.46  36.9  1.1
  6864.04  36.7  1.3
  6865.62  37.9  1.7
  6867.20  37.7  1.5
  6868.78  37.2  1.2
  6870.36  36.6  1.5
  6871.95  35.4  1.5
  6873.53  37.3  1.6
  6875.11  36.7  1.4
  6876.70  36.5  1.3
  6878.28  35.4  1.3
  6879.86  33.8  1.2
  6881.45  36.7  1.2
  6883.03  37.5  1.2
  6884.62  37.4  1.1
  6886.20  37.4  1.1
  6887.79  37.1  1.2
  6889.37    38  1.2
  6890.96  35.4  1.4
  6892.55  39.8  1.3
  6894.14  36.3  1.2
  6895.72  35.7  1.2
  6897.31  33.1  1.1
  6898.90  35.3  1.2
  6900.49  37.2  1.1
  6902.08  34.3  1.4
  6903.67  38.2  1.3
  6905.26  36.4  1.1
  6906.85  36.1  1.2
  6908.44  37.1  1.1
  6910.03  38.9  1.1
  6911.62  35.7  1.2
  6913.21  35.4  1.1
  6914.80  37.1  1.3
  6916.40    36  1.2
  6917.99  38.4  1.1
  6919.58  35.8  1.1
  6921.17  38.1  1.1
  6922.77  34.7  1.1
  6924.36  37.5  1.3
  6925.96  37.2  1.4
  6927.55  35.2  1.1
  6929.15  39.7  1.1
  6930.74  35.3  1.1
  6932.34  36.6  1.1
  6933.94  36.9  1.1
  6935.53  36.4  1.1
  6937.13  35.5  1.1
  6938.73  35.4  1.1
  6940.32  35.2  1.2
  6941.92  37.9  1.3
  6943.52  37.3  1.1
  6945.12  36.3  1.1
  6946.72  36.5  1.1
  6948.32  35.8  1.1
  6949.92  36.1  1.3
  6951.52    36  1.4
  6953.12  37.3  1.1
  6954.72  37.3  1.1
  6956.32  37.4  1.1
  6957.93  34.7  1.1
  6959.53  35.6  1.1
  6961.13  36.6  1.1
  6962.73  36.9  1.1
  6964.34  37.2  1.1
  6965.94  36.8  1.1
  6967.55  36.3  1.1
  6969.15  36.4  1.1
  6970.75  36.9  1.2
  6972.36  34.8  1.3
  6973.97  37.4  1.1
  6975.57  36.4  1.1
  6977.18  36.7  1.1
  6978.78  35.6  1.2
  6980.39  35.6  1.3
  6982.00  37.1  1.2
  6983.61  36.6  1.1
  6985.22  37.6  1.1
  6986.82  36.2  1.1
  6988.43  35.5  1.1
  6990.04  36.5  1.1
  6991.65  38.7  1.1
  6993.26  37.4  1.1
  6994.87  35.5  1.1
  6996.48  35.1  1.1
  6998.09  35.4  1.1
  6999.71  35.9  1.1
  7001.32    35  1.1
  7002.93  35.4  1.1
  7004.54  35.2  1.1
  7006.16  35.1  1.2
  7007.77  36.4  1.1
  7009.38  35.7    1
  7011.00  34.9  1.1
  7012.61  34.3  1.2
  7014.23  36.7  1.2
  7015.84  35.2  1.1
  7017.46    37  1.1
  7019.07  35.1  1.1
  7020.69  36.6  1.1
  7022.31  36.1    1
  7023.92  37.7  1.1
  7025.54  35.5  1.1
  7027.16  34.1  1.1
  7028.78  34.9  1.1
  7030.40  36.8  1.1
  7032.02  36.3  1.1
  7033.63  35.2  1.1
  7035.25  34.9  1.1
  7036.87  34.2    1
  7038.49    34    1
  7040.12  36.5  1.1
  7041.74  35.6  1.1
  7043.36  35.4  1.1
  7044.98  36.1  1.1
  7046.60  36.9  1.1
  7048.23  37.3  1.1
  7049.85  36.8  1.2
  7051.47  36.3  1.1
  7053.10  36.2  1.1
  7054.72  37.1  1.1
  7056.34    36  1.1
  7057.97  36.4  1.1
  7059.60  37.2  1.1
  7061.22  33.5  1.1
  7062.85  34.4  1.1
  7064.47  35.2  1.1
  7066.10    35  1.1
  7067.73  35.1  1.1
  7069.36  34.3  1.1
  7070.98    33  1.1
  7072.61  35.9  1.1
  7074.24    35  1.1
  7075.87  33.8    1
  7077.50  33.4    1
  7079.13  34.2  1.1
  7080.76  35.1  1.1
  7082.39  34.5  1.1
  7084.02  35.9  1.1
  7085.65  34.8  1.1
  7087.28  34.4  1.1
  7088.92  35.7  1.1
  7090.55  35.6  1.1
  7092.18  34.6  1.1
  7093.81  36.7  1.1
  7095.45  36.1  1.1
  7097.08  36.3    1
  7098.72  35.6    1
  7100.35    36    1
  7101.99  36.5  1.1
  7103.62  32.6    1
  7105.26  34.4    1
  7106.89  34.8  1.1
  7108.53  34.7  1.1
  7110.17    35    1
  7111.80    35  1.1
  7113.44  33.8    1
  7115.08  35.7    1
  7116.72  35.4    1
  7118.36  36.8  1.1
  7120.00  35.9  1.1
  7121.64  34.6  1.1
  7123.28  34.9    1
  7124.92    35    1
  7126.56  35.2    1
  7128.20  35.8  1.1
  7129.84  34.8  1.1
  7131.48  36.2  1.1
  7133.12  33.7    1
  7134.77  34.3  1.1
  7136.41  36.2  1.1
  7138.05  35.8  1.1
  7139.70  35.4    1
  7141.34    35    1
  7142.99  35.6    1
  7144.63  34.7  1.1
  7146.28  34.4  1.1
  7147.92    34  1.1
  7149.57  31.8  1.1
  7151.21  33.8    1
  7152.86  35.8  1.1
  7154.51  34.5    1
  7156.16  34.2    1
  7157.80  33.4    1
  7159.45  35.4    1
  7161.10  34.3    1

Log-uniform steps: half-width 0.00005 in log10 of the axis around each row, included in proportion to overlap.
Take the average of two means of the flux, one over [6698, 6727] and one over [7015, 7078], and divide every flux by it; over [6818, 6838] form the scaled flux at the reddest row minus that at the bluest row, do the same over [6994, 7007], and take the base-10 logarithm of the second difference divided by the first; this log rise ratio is -0.4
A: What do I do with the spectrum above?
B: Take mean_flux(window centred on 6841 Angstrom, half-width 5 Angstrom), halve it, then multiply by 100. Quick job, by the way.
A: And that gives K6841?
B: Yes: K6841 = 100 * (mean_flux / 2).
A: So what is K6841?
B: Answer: 1831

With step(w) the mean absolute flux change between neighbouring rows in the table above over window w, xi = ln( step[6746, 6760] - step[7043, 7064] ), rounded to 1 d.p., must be -1.9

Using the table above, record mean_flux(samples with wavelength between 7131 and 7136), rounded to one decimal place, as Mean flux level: 34.7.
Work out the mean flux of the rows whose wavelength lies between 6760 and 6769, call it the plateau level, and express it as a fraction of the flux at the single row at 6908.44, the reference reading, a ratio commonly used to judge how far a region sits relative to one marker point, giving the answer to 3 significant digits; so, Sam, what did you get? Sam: 1.03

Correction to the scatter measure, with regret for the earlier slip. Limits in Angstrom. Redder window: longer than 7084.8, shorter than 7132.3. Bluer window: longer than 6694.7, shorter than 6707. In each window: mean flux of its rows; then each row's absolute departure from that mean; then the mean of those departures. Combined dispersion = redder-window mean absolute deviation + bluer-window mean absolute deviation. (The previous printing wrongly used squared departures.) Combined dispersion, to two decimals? 1.07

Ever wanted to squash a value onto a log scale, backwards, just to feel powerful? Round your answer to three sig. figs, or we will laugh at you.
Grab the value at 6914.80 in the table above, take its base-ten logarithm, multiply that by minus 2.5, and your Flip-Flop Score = -3.92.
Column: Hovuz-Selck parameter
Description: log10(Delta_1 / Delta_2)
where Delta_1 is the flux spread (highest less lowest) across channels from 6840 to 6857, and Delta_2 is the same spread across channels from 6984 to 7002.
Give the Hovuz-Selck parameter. 0.03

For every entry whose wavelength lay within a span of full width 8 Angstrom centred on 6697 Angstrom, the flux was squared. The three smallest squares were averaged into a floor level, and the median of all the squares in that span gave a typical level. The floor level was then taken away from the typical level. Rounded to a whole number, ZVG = 36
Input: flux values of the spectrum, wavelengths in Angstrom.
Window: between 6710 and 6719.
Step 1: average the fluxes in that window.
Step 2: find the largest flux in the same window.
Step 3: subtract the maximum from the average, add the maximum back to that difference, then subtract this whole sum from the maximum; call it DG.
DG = 2.2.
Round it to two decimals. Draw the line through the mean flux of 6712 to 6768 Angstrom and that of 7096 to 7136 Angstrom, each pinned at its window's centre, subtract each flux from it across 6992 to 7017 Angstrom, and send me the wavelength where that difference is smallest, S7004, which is 6993.26 Angstrom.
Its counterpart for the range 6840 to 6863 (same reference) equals 6851.41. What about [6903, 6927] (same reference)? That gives 6910.03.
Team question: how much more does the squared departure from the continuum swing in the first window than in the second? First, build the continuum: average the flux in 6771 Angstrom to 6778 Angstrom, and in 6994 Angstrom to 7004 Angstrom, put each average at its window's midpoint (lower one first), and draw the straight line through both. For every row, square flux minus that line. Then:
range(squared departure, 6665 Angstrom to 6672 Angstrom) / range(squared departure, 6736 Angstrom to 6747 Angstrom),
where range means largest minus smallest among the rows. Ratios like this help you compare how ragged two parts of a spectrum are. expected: 0.41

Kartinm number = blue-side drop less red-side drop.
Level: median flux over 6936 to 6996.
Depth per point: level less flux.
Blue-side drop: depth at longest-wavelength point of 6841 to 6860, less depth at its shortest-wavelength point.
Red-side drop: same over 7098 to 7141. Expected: -1.3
